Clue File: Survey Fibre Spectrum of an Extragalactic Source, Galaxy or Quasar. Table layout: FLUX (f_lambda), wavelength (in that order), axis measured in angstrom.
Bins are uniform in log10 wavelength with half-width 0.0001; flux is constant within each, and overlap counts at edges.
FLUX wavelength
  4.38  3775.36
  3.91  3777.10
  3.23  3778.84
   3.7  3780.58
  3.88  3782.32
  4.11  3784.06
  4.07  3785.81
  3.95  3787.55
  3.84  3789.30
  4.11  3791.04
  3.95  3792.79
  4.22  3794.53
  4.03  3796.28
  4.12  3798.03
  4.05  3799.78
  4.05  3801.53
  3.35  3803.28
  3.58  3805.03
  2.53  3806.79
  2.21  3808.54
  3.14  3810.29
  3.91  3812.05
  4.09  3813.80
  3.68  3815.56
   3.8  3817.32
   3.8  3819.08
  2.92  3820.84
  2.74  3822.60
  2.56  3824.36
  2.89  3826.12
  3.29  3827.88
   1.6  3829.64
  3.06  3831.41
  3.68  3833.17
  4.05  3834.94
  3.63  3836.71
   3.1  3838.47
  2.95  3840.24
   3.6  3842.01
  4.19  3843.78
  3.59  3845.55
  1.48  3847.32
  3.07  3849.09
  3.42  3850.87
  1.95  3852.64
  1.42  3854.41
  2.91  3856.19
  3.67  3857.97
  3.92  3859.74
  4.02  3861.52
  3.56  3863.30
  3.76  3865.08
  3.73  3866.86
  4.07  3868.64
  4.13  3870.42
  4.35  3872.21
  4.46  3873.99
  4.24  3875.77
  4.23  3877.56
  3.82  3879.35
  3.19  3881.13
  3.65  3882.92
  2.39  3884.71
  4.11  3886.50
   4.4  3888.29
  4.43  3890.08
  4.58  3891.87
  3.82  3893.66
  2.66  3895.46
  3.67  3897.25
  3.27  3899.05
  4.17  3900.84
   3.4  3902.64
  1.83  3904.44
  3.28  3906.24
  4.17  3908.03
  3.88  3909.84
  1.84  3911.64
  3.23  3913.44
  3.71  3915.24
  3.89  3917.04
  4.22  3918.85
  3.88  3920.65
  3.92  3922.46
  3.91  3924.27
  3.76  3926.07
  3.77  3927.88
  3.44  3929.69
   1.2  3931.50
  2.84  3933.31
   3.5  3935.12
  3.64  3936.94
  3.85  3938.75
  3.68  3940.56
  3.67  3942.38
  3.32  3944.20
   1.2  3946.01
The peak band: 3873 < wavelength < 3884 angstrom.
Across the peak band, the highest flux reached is 4.46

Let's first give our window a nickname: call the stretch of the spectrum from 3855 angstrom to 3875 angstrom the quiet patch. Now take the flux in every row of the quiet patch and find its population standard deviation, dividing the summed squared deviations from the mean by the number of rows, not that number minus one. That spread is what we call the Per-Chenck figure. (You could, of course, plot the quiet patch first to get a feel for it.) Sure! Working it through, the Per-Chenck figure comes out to 0.40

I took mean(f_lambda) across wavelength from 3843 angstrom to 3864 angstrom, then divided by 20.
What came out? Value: 0.155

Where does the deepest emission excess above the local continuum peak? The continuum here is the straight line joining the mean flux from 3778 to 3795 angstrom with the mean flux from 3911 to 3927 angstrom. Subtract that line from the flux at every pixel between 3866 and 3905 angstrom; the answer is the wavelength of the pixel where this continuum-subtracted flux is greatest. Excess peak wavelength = 3891.87 angstrom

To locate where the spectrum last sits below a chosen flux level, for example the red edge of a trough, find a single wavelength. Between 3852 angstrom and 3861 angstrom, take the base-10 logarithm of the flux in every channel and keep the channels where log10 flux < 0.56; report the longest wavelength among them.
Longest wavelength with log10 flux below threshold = 3856.19 angstrom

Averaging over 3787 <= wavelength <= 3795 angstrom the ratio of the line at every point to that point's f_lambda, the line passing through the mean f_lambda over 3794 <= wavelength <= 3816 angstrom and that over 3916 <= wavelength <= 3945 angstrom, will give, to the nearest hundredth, 0.90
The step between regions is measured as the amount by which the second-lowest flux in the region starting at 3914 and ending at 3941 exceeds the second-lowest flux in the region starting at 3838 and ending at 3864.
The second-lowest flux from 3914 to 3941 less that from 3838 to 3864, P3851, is 1.4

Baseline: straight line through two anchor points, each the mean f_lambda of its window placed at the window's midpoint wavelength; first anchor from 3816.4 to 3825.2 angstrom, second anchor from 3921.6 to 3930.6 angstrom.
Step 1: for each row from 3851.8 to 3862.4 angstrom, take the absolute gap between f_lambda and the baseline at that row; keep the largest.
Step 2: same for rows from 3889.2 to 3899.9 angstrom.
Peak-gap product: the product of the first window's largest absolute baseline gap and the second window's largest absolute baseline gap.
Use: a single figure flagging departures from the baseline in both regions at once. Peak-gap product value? 2.0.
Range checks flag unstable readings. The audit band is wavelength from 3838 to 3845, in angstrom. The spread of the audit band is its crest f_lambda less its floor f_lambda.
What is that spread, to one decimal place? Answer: 1.2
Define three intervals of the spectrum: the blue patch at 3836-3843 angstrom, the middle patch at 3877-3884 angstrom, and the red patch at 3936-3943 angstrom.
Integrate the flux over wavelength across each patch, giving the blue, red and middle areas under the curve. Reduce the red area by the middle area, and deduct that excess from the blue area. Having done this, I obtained 23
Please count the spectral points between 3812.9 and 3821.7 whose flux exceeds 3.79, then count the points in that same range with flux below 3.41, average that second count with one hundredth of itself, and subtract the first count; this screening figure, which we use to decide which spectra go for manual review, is -2.5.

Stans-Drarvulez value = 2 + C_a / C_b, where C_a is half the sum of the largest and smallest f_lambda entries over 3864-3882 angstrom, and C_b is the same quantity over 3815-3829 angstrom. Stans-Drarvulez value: 3.20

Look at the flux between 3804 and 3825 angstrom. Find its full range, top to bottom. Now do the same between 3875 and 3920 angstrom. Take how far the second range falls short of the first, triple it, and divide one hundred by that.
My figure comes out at -38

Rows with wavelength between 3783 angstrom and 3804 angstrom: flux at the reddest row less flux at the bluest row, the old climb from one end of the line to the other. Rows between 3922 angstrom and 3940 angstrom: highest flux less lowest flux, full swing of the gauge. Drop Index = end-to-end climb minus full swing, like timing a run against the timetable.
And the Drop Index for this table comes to -3.5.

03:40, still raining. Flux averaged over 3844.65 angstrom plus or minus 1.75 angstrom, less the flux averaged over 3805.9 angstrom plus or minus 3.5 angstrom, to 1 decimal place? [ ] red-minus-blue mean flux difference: 1.0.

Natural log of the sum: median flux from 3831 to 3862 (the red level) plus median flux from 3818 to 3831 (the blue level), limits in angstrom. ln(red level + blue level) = 1.86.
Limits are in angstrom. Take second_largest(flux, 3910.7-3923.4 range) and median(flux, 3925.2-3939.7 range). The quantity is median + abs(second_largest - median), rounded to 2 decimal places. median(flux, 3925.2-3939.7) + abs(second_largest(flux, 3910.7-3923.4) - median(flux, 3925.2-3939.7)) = 3.92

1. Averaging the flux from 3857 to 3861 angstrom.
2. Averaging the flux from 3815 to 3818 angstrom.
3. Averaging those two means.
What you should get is 3.77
